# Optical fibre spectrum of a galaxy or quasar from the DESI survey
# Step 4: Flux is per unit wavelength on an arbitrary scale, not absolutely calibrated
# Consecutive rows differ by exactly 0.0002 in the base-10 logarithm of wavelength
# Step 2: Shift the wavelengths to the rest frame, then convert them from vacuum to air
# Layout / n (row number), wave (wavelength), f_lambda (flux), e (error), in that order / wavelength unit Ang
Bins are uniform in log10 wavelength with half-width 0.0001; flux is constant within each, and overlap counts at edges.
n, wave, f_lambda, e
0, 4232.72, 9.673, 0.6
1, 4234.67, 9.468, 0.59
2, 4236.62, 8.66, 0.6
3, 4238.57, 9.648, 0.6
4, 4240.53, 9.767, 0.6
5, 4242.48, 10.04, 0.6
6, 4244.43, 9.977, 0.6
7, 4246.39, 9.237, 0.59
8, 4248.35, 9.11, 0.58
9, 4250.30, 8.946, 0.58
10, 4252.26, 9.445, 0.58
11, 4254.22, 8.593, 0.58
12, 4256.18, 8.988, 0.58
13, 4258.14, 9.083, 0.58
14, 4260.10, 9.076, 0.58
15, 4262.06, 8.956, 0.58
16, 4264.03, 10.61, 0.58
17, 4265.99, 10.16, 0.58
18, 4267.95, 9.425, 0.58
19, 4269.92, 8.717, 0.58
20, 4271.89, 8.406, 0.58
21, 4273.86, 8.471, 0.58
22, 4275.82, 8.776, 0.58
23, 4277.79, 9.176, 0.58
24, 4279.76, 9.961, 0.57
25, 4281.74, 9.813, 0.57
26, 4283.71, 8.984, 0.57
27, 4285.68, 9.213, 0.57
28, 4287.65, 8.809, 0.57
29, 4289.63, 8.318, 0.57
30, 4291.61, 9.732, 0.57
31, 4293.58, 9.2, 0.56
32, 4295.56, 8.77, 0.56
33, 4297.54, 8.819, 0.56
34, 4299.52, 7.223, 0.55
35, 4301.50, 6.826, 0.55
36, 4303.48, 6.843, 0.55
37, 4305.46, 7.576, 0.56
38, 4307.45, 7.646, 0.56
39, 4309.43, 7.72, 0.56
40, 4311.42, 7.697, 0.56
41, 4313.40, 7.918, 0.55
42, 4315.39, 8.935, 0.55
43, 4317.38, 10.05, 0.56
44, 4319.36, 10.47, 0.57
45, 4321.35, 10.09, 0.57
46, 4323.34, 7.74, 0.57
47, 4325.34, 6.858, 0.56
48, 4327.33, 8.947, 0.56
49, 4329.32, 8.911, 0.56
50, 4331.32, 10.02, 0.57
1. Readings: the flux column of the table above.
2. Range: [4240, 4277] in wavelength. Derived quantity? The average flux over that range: 9.25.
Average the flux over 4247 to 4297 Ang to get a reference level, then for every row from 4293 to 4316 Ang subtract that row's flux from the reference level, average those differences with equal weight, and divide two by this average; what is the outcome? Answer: 2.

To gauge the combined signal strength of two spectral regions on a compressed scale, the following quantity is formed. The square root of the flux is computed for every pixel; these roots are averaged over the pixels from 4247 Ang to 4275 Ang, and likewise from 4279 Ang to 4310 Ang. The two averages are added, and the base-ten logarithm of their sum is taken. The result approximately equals 0.773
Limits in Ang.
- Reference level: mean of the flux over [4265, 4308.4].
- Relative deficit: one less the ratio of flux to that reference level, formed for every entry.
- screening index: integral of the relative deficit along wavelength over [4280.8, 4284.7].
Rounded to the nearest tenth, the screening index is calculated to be -0.3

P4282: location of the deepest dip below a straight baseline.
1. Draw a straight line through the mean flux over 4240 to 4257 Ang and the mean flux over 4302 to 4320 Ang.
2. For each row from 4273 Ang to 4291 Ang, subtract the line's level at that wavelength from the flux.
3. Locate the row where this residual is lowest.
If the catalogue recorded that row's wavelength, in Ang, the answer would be 4273.86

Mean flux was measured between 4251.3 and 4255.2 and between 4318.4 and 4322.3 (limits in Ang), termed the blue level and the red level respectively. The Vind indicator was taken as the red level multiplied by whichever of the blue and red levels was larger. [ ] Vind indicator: 106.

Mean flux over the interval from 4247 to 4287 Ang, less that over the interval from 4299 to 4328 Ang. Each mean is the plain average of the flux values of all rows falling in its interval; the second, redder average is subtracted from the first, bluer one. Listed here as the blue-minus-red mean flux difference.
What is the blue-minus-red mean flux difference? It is 1.0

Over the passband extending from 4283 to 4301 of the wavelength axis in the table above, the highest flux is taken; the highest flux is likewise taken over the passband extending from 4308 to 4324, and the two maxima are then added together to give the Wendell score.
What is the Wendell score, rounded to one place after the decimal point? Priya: 20.2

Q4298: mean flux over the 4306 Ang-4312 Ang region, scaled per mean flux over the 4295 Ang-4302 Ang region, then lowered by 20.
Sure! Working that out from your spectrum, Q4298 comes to -19.0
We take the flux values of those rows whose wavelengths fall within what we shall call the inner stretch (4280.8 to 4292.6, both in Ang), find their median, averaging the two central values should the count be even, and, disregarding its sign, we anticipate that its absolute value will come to 9.1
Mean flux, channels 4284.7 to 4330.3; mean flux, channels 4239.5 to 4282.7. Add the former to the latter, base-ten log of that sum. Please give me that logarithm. 1.25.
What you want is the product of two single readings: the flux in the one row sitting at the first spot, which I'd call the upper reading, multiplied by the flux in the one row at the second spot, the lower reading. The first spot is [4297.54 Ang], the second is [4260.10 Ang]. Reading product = 80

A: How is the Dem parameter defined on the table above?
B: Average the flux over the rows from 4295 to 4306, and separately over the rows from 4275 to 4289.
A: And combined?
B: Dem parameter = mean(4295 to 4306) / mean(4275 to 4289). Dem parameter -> 0.83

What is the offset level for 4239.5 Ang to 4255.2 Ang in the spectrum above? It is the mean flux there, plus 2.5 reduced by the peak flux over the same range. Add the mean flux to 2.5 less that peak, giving 1.8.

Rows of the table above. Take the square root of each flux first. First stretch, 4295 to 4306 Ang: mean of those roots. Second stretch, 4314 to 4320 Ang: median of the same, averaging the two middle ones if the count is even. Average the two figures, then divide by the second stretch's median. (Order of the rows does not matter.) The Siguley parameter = 0.94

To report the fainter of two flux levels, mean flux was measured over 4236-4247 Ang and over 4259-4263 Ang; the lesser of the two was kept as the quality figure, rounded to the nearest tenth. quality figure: 9.0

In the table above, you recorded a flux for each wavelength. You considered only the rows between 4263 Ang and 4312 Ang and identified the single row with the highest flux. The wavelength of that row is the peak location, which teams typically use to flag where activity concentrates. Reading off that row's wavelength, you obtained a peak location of 4264.03 Ang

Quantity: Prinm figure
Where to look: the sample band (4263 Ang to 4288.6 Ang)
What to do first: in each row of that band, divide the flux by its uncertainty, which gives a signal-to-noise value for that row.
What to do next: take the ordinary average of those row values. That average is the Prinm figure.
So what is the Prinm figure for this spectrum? 16.1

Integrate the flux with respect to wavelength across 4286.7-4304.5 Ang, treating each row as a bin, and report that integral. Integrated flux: 147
